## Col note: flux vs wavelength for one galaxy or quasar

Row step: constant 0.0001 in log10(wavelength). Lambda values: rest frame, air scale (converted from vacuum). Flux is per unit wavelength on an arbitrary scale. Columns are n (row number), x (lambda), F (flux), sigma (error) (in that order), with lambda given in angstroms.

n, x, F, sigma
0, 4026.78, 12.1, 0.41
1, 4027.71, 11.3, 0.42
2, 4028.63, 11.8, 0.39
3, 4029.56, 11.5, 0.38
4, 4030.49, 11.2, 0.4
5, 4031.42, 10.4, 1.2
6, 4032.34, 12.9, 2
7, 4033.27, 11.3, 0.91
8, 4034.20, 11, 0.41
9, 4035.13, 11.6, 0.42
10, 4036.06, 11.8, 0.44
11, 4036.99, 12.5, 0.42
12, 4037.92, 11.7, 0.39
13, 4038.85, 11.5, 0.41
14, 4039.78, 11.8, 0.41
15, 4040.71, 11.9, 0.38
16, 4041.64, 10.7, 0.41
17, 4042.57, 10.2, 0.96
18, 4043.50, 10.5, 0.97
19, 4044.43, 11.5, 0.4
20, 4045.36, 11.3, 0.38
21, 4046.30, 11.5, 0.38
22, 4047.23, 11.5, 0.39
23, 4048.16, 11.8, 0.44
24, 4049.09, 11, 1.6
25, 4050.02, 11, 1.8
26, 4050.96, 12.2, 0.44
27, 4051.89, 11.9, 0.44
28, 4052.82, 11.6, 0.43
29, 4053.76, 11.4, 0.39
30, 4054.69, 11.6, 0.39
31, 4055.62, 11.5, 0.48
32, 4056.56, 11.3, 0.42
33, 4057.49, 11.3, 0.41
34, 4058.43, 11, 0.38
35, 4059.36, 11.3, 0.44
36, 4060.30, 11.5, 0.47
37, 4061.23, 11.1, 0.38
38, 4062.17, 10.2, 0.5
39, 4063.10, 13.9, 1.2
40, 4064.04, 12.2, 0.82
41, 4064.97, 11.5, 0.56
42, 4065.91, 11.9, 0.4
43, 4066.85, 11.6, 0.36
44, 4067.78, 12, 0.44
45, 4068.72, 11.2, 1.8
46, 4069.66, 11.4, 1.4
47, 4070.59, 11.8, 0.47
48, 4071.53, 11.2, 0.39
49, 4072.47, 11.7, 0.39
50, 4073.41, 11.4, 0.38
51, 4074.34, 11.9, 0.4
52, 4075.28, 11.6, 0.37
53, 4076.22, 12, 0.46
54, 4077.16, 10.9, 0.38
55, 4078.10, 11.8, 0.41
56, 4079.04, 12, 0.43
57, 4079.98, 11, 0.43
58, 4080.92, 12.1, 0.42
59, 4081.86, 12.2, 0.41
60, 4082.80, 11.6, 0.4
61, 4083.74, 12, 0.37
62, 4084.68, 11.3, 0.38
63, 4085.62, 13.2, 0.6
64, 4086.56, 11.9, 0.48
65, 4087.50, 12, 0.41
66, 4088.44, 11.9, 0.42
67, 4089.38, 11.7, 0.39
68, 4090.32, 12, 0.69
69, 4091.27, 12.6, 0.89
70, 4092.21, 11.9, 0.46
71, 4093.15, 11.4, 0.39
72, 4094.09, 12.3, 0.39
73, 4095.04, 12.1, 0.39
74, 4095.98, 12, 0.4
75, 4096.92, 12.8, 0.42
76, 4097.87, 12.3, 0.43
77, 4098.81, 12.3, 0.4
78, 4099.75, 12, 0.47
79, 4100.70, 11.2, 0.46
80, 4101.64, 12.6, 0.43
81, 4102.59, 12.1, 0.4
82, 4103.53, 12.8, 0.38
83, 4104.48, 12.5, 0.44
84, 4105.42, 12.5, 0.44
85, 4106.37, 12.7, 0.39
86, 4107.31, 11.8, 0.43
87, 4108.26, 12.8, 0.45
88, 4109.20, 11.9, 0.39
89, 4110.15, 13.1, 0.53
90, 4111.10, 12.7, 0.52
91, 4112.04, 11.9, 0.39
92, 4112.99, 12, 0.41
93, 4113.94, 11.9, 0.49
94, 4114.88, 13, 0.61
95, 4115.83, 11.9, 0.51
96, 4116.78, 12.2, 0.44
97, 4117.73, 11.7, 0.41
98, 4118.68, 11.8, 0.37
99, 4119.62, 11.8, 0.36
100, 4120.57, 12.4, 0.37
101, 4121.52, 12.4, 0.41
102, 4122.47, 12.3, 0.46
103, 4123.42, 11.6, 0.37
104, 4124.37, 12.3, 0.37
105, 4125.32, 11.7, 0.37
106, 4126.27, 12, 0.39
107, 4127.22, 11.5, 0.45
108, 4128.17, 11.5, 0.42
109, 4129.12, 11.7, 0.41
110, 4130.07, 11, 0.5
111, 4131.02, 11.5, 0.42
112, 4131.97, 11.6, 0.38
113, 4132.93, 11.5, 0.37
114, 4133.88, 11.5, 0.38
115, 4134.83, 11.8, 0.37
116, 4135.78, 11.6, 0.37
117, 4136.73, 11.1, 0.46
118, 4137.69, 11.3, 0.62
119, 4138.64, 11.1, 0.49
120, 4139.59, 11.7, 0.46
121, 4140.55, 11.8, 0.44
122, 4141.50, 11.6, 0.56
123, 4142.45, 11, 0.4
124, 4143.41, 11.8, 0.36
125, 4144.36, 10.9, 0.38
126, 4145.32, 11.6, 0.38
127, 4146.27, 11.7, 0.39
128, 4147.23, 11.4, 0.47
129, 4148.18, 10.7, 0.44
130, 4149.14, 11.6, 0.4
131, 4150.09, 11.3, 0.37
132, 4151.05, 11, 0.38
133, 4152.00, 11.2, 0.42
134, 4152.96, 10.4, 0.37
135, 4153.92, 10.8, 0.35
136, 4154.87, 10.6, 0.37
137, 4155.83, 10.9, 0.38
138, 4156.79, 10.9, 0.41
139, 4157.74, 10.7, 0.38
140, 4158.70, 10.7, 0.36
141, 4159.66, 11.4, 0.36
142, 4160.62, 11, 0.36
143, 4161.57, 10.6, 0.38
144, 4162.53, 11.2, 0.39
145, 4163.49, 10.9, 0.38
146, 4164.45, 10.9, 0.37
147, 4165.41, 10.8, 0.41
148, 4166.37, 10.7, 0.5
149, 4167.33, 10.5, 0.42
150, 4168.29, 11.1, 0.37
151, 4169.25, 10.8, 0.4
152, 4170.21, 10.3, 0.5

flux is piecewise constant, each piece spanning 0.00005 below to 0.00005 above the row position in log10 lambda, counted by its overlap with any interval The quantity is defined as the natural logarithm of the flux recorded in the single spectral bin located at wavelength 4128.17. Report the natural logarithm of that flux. 2.44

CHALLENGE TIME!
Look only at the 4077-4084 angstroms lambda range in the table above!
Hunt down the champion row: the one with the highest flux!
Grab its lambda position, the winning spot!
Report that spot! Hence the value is 4081.86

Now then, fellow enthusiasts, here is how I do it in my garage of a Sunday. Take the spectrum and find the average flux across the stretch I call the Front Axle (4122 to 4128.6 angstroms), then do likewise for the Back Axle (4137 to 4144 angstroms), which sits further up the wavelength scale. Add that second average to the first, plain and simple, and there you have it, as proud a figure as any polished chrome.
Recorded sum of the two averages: 23.3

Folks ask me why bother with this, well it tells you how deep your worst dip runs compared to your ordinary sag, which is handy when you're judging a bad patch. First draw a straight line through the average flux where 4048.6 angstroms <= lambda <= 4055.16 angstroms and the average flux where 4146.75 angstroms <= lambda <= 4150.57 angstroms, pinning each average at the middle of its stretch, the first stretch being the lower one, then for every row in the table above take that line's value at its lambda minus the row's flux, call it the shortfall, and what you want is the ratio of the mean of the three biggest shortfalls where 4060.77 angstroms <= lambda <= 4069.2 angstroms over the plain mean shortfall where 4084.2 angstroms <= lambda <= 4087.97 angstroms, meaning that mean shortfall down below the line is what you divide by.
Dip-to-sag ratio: -1.0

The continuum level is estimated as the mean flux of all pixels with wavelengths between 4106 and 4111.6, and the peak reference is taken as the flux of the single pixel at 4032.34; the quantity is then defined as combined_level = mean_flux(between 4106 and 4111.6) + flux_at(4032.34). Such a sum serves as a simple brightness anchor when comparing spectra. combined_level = 25.4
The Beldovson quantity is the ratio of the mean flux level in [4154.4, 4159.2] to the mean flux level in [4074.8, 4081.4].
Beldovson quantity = 0.93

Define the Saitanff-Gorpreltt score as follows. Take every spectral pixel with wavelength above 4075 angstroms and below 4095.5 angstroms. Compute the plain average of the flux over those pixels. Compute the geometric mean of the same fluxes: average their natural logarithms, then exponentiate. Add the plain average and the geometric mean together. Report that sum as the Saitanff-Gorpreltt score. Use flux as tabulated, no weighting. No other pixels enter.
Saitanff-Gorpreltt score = 23.8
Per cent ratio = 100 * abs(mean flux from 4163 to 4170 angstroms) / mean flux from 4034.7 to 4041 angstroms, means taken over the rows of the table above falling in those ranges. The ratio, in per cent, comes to 91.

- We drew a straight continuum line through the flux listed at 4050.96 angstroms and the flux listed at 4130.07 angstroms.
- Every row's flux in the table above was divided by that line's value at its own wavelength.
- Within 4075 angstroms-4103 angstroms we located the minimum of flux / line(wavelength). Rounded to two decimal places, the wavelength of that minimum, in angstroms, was 4077.16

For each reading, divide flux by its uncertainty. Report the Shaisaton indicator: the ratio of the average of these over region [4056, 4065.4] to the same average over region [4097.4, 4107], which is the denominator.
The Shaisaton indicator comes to 0.79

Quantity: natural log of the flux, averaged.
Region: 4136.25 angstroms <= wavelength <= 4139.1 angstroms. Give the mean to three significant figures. 2.41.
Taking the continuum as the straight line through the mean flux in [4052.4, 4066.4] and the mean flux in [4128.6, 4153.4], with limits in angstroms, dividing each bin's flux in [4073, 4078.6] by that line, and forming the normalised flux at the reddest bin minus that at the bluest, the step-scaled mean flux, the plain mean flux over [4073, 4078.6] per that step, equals 325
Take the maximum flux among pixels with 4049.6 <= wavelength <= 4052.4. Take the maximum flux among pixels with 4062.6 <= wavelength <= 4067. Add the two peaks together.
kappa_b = 26.1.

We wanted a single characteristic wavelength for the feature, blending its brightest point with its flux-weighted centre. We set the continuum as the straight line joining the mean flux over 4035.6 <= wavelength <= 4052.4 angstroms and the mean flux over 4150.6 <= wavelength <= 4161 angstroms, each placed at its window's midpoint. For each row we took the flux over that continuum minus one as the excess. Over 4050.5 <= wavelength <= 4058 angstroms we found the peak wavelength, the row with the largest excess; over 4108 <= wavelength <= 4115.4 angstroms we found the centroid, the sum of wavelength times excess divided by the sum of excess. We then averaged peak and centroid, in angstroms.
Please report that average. 4081.2 angstroms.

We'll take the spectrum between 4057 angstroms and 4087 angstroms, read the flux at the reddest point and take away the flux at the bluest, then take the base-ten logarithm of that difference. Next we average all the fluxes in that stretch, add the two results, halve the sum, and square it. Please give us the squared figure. 32.8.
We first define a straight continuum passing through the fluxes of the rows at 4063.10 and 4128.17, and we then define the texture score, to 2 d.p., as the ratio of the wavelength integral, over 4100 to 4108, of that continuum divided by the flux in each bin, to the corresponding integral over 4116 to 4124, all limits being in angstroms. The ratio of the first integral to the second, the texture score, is 1.03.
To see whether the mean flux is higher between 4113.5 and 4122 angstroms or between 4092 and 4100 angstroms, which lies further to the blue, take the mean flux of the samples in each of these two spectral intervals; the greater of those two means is 12.1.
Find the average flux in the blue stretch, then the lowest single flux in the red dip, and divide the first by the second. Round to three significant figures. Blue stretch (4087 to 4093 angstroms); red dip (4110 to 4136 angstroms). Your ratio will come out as 1.09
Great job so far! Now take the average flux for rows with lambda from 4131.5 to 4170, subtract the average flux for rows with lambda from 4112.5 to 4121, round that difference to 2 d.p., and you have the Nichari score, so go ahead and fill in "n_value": -0.94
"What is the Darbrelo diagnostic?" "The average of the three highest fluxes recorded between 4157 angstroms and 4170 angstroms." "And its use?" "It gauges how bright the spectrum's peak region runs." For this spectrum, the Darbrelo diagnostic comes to 11.2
